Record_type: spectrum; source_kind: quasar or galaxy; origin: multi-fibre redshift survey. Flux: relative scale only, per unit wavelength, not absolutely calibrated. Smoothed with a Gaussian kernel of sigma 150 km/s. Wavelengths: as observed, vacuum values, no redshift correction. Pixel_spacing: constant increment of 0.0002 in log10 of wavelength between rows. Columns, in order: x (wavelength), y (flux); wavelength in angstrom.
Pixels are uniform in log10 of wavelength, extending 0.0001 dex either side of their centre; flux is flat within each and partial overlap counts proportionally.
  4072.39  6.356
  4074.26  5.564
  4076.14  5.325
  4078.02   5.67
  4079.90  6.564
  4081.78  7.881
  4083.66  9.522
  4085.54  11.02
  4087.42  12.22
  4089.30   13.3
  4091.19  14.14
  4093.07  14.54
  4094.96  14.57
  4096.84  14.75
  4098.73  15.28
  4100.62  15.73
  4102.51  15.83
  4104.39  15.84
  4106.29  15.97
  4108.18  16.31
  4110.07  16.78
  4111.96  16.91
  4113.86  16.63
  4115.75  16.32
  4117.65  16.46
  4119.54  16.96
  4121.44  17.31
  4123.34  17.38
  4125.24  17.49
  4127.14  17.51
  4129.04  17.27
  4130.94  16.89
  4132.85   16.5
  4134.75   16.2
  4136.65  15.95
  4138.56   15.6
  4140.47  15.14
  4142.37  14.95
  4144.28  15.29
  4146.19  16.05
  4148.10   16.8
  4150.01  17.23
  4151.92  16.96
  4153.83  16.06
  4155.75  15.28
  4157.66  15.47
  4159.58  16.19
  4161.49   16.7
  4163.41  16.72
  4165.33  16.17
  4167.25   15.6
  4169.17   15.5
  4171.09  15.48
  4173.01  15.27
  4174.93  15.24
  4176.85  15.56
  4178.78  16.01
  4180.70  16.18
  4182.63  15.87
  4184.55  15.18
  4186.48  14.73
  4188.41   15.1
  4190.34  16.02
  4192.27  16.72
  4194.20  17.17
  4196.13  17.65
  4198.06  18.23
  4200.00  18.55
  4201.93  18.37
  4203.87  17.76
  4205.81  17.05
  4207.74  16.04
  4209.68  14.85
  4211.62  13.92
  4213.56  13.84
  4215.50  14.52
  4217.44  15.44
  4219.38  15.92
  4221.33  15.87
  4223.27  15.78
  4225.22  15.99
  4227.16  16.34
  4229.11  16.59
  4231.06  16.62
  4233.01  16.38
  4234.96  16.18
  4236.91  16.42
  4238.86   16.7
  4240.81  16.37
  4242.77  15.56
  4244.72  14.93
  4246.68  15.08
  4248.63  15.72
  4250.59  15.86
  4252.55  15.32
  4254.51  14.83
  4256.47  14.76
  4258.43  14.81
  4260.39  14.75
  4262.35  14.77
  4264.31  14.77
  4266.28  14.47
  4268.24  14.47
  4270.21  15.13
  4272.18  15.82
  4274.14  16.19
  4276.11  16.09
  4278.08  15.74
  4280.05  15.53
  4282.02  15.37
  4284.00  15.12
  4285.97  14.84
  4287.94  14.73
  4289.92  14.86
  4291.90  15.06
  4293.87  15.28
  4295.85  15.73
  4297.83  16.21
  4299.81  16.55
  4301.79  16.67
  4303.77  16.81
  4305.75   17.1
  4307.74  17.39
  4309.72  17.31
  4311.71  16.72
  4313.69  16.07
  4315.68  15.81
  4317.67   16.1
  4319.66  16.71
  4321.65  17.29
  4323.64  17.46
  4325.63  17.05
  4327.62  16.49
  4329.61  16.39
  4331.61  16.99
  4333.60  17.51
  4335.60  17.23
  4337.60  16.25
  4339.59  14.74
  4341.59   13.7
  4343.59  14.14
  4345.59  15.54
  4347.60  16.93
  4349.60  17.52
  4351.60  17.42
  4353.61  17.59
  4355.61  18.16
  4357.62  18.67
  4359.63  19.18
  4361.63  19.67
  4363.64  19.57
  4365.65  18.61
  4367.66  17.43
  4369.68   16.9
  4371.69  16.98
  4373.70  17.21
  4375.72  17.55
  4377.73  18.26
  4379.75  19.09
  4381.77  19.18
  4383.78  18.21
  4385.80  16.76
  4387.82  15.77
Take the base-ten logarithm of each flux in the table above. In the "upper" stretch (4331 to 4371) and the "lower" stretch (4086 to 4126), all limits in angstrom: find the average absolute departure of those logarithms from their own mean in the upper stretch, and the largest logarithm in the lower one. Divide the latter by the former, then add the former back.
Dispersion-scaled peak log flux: 39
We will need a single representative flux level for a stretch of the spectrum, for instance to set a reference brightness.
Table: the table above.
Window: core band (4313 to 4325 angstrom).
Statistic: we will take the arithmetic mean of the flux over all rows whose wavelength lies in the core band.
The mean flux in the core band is 16.6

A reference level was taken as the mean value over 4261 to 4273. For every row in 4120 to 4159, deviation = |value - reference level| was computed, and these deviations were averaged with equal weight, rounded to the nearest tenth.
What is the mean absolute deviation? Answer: 1.5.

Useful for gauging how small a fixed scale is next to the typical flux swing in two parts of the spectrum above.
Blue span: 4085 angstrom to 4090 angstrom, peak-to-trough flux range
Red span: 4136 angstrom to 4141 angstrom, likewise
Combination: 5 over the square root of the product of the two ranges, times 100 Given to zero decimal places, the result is 368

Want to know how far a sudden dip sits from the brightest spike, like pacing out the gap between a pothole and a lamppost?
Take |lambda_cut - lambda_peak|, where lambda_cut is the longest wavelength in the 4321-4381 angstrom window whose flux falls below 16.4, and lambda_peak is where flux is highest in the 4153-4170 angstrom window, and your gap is 182.2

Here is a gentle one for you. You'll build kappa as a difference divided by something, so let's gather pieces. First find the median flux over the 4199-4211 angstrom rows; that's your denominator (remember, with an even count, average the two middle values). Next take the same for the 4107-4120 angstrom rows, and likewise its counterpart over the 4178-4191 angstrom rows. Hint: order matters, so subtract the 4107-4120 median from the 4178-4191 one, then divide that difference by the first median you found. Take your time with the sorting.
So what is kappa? -0.044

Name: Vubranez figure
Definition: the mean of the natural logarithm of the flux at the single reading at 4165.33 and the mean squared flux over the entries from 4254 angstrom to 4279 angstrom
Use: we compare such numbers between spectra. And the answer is 116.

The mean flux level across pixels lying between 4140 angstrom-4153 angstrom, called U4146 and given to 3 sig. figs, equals 16.1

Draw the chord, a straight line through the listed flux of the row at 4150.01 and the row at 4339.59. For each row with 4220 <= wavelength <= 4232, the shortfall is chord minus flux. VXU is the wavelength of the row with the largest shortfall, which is 4223.27 angstrom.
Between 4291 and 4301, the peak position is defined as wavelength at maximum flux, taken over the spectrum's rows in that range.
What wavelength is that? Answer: 4299.81 angstrom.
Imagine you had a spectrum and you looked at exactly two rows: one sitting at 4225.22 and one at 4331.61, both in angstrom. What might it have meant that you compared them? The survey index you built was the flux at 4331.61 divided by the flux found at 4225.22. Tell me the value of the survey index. 1.06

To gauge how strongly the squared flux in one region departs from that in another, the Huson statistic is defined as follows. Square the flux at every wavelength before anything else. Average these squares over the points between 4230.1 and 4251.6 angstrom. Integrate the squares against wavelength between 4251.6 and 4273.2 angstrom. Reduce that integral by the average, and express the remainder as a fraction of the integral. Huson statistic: 0.947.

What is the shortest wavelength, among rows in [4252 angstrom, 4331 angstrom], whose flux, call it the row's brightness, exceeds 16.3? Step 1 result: 4299.81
